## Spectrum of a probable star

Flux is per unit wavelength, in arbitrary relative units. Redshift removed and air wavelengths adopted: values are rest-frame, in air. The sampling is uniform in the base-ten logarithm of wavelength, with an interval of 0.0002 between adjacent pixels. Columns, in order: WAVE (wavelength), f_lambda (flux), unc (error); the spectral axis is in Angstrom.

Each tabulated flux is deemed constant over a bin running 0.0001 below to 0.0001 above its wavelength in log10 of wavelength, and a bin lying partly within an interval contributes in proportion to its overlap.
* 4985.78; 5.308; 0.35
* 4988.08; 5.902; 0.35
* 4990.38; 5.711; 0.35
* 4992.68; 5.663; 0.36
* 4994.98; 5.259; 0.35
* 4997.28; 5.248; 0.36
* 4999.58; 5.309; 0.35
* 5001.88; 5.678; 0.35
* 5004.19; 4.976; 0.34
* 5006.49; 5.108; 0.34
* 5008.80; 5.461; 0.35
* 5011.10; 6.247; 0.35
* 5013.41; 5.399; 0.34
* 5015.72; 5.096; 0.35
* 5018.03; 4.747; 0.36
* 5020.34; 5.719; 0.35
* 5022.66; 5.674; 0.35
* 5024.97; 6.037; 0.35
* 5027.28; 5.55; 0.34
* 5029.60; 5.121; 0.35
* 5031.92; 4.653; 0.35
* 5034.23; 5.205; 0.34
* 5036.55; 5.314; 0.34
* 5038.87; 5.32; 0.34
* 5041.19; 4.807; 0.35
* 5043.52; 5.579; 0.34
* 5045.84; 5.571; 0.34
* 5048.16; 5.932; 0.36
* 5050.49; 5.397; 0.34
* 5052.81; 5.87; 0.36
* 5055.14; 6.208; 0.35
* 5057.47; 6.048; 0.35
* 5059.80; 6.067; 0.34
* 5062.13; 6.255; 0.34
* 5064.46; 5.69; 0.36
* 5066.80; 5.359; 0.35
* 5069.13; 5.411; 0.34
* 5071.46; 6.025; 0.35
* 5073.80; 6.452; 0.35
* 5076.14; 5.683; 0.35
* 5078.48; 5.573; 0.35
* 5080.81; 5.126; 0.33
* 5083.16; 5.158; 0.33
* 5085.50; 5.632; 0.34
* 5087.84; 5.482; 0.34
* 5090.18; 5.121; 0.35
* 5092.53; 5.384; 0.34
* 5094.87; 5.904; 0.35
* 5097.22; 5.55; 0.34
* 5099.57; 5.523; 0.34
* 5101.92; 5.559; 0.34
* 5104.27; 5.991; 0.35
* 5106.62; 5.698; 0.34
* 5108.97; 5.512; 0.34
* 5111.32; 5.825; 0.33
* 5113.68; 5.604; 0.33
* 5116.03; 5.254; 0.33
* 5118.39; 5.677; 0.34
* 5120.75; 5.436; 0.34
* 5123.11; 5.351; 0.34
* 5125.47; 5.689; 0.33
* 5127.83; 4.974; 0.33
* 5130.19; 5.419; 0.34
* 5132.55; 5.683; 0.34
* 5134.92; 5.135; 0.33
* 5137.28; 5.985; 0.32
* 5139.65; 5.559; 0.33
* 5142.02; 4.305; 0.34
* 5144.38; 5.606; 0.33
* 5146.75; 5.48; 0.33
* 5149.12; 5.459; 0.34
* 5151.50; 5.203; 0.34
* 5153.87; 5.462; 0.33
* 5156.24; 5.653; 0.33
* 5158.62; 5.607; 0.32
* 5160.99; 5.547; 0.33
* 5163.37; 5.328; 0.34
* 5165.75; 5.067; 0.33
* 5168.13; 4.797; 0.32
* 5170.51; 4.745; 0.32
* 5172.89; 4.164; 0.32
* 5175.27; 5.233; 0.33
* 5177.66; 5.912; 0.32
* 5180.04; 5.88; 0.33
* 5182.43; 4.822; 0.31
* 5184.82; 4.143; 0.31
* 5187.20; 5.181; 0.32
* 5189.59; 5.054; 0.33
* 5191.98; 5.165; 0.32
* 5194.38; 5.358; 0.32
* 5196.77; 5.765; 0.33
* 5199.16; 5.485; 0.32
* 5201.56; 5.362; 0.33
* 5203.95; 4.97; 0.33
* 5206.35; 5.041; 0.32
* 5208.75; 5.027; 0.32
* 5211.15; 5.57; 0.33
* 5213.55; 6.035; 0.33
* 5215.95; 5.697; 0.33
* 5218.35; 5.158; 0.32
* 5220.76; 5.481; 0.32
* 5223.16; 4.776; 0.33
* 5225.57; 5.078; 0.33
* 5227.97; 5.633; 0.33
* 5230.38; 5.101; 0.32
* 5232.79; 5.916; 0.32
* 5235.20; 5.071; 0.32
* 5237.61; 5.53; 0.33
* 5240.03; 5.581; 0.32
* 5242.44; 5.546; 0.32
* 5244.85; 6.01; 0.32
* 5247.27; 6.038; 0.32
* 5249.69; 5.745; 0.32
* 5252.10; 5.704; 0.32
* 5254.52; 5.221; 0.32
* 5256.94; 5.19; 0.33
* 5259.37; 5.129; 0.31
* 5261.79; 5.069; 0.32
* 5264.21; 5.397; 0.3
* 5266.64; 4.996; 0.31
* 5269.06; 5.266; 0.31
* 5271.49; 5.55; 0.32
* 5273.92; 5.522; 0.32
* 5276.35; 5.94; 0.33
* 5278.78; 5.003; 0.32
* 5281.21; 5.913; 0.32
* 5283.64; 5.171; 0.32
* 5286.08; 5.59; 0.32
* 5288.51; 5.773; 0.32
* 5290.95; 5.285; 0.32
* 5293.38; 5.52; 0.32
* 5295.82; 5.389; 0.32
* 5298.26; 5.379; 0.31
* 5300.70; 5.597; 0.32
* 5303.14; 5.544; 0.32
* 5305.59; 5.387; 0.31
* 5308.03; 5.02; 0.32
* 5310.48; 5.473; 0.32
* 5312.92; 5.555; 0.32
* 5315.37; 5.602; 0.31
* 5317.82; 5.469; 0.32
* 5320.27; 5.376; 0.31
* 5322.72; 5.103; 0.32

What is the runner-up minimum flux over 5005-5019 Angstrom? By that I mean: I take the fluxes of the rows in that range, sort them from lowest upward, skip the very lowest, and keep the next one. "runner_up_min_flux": 5.096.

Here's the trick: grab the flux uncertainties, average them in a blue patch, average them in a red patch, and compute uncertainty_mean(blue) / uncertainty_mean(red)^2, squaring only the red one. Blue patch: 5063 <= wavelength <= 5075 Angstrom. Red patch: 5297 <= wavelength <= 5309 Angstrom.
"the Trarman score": 3.5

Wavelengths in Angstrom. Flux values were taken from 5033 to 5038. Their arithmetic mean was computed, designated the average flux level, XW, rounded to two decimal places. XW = 5.26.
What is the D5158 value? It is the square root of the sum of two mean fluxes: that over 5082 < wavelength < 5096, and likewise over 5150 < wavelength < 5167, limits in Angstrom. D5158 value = 3.29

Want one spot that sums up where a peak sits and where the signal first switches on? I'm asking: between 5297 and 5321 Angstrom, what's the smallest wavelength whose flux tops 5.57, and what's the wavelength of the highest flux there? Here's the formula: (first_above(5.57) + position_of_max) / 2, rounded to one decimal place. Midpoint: 5308.0 Angstrom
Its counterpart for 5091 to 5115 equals 5099.6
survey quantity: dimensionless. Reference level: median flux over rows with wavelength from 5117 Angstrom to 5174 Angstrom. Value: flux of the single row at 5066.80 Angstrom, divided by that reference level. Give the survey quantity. 0.98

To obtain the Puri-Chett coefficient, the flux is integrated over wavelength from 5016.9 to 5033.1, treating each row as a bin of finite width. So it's 86.8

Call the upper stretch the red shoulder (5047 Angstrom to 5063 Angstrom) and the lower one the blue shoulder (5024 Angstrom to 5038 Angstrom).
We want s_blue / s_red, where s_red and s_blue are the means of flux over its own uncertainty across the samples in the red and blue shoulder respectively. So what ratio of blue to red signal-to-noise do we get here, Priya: 0.90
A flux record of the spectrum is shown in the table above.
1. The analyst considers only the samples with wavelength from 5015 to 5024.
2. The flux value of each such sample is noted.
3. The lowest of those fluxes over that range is 4.747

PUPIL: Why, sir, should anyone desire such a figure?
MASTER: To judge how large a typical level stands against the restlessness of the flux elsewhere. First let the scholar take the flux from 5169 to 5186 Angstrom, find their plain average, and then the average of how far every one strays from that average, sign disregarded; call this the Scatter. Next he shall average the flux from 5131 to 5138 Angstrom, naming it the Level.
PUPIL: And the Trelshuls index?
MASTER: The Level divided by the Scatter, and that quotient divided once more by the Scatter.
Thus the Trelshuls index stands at 16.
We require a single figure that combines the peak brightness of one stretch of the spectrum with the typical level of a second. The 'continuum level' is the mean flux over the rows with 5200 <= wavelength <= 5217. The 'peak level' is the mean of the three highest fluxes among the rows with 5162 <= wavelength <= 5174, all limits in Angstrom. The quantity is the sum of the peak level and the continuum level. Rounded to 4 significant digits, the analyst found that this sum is 10.45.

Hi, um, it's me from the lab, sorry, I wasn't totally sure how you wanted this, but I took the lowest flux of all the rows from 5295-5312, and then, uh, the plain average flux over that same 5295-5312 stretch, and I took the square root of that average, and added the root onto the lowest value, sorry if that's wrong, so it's 7.34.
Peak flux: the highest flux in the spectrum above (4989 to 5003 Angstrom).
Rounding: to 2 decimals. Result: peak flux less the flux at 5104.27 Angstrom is -0.28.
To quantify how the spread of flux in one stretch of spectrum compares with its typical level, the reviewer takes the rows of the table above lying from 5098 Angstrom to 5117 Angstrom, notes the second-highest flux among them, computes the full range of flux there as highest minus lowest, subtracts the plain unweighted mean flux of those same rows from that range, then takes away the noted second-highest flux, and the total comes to -10.7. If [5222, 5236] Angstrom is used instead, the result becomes -9.8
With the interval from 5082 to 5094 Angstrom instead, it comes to -10.3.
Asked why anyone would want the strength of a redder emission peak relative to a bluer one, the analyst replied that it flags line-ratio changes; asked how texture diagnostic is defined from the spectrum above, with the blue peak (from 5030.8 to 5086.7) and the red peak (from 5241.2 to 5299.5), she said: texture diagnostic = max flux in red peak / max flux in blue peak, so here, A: 0.94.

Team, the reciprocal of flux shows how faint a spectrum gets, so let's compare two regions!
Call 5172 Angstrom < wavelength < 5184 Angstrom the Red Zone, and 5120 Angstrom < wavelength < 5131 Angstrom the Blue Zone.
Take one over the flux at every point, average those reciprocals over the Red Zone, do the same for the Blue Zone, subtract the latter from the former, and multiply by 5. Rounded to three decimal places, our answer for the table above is 0.046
